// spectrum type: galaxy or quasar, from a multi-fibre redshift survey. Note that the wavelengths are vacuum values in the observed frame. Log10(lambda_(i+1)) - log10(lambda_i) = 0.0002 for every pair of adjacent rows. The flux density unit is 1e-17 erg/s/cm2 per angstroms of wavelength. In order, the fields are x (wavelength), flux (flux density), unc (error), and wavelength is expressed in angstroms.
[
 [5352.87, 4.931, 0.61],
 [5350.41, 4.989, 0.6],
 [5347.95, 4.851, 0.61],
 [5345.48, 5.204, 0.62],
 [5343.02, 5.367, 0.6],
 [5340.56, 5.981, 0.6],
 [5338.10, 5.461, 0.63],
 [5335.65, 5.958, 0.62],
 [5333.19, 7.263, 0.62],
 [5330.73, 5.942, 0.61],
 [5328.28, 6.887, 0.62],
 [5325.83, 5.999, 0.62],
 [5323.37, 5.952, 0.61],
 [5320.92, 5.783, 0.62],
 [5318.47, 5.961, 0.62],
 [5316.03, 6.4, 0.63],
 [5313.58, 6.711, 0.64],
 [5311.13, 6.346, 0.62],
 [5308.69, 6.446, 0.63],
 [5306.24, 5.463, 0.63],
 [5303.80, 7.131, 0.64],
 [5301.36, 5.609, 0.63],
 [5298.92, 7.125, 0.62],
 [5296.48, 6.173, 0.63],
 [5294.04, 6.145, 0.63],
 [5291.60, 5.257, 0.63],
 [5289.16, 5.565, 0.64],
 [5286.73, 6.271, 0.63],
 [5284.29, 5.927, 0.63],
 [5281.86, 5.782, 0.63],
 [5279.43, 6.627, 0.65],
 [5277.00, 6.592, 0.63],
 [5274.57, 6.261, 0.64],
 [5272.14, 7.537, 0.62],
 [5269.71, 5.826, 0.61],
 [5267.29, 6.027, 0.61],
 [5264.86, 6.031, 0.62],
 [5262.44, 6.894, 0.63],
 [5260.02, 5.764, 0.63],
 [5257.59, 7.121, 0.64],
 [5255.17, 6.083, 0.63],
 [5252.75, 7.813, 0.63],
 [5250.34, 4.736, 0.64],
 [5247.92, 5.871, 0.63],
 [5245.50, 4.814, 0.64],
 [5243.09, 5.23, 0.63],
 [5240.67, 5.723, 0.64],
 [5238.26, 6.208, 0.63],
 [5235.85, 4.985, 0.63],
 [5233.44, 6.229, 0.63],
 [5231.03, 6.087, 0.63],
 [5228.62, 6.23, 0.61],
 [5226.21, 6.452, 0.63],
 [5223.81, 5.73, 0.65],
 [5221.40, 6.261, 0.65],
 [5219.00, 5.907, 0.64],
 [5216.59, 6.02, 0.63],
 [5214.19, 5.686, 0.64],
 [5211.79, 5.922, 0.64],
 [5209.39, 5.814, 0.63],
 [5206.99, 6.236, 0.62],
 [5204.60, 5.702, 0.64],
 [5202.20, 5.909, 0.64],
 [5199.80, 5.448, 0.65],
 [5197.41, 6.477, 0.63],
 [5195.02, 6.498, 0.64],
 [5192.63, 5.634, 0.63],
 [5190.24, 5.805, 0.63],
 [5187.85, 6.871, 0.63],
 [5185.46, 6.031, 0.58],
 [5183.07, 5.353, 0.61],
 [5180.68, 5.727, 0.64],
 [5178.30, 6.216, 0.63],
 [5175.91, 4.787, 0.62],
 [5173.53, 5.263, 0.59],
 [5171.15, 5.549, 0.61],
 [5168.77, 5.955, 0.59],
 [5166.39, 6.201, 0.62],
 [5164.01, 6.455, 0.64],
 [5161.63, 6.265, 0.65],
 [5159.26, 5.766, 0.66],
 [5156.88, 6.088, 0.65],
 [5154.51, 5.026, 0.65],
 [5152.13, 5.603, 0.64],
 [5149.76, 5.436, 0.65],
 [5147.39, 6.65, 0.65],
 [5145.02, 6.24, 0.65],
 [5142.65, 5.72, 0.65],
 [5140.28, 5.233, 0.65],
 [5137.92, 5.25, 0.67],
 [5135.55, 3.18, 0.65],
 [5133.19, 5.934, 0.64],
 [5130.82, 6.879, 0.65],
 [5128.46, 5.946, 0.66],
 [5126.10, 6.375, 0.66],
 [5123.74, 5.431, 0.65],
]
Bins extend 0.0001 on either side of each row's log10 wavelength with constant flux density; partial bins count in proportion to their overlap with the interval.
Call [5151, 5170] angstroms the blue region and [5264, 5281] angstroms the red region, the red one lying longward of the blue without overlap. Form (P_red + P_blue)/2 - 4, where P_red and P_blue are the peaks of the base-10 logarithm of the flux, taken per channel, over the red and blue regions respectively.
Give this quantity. -3.16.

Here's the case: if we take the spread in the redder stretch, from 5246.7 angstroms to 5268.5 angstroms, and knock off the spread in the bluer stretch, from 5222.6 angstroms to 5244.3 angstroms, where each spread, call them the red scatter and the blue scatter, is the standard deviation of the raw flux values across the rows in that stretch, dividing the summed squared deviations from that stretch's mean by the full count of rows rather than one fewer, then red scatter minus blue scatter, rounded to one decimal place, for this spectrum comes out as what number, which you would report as 0.4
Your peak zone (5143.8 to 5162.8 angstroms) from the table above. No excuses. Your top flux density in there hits 6.65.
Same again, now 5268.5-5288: 7.537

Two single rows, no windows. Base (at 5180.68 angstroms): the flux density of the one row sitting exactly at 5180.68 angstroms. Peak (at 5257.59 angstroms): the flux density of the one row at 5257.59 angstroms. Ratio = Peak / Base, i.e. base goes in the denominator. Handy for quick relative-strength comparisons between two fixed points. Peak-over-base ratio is 1.24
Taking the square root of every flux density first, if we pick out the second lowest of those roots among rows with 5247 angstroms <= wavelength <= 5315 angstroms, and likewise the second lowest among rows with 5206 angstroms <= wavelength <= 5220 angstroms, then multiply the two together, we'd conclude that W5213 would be 5.5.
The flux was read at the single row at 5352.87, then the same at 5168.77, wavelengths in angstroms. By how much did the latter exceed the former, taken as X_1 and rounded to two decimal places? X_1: 1.02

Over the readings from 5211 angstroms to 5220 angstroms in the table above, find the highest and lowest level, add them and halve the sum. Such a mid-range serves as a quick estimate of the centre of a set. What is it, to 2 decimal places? 5.85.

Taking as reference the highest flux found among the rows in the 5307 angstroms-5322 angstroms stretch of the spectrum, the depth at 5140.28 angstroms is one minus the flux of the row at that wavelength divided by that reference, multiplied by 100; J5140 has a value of 22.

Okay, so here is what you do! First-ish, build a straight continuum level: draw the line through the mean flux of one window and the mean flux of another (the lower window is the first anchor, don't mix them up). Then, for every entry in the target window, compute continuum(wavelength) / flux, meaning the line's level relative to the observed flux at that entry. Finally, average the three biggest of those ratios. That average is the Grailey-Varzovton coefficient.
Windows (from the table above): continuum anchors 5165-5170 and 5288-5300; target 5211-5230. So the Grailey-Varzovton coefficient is 1.05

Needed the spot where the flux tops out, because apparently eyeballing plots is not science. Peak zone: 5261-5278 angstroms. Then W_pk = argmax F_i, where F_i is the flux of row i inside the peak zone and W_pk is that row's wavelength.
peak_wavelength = 5272.14 angstroms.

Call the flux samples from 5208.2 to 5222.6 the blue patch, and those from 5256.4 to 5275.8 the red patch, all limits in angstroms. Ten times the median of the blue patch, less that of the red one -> 53.0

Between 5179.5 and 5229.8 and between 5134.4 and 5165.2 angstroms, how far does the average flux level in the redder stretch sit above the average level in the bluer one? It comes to 0.4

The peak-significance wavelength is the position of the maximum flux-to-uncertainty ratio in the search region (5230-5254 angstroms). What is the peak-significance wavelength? 5252.75 angstroms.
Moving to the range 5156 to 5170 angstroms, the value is 5168.77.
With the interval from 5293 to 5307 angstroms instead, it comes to 5298.92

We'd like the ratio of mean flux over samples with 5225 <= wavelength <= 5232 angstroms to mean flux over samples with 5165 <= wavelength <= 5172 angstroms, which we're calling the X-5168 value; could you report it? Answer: 1.06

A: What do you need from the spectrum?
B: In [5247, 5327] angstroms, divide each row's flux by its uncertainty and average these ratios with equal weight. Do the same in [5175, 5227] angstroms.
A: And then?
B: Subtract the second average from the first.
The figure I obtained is 0.50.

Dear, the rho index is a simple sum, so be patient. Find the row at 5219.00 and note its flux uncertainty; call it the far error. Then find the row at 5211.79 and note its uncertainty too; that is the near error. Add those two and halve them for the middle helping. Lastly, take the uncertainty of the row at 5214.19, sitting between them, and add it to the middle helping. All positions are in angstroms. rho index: 1.28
